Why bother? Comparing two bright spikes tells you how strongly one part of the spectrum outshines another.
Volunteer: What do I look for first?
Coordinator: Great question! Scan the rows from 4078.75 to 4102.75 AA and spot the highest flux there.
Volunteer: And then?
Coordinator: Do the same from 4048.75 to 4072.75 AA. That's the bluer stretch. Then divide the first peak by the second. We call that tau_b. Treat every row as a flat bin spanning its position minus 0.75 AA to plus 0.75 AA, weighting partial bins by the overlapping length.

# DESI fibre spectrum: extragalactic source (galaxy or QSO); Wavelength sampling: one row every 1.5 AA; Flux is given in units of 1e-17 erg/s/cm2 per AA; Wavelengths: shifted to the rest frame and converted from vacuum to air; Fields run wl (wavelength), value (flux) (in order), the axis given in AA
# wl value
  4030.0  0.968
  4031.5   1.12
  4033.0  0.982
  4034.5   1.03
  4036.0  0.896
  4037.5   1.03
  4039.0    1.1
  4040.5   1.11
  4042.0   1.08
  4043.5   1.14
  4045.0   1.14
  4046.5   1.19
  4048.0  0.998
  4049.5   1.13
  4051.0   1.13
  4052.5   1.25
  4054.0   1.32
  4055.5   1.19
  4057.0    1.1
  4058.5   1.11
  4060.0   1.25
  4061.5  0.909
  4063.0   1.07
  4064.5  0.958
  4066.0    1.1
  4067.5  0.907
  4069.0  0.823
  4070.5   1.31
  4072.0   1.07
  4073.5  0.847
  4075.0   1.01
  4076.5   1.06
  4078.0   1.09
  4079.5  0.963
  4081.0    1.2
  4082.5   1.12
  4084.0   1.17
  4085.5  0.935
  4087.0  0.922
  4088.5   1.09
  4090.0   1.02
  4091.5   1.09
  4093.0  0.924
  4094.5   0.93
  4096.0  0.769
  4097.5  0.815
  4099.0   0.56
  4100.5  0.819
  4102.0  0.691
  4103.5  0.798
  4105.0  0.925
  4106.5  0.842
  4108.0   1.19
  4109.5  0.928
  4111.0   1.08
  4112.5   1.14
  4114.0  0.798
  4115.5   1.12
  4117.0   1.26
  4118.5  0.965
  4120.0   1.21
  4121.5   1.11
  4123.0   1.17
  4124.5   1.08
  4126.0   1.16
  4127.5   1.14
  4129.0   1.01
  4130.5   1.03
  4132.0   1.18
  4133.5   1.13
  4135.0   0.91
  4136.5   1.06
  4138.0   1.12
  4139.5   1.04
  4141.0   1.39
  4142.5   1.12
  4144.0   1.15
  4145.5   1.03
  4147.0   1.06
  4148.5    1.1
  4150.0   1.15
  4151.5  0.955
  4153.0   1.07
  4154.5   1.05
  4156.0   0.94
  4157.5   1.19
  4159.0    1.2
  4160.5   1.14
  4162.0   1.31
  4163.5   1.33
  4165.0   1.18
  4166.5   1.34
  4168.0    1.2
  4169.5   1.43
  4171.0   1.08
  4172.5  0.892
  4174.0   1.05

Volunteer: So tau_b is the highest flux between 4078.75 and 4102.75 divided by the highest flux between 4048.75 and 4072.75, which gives 0.91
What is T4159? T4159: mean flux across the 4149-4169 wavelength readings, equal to 1.16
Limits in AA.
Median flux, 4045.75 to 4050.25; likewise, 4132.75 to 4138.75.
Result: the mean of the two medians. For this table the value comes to 1.11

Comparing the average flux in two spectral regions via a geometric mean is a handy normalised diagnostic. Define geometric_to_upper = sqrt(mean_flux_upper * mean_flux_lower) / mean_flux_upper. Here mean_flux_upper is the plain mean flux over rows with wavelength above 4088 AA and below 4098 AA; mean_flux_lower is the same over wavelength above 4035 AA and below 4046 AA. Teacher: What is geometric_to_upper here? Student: 1.06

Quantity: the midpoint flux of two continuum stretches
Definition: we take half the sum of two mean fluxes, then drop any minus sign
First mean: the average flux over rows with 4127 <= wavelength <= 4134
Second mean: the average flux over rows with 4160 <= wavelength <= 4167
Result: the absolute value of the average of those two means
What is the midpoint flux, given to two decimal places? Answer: 1.18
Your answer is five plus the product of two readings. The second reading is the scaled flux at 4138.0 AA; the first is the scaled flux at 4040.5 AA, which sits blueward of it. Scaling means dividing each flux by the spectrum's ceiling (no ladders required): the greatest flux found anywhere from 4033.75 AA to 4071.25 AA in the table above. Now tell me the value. 5.71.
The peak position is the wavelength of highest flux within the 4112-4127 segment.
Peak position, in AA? 4117.0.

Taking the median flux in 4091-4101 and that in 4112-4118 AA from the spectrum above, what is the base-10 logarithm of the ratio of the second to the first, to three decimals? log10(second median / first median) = 0.140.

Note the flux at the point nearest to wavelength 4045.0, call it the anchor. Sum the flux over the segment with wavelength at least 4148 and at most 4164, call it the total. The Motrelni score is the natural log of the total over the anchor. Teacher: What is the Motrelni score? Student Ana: 2.39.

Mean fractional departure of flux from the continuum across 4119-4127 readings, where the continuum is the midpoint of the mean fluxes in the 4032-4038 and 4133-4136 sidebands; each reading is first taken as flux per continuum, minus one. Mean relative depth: 0.14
